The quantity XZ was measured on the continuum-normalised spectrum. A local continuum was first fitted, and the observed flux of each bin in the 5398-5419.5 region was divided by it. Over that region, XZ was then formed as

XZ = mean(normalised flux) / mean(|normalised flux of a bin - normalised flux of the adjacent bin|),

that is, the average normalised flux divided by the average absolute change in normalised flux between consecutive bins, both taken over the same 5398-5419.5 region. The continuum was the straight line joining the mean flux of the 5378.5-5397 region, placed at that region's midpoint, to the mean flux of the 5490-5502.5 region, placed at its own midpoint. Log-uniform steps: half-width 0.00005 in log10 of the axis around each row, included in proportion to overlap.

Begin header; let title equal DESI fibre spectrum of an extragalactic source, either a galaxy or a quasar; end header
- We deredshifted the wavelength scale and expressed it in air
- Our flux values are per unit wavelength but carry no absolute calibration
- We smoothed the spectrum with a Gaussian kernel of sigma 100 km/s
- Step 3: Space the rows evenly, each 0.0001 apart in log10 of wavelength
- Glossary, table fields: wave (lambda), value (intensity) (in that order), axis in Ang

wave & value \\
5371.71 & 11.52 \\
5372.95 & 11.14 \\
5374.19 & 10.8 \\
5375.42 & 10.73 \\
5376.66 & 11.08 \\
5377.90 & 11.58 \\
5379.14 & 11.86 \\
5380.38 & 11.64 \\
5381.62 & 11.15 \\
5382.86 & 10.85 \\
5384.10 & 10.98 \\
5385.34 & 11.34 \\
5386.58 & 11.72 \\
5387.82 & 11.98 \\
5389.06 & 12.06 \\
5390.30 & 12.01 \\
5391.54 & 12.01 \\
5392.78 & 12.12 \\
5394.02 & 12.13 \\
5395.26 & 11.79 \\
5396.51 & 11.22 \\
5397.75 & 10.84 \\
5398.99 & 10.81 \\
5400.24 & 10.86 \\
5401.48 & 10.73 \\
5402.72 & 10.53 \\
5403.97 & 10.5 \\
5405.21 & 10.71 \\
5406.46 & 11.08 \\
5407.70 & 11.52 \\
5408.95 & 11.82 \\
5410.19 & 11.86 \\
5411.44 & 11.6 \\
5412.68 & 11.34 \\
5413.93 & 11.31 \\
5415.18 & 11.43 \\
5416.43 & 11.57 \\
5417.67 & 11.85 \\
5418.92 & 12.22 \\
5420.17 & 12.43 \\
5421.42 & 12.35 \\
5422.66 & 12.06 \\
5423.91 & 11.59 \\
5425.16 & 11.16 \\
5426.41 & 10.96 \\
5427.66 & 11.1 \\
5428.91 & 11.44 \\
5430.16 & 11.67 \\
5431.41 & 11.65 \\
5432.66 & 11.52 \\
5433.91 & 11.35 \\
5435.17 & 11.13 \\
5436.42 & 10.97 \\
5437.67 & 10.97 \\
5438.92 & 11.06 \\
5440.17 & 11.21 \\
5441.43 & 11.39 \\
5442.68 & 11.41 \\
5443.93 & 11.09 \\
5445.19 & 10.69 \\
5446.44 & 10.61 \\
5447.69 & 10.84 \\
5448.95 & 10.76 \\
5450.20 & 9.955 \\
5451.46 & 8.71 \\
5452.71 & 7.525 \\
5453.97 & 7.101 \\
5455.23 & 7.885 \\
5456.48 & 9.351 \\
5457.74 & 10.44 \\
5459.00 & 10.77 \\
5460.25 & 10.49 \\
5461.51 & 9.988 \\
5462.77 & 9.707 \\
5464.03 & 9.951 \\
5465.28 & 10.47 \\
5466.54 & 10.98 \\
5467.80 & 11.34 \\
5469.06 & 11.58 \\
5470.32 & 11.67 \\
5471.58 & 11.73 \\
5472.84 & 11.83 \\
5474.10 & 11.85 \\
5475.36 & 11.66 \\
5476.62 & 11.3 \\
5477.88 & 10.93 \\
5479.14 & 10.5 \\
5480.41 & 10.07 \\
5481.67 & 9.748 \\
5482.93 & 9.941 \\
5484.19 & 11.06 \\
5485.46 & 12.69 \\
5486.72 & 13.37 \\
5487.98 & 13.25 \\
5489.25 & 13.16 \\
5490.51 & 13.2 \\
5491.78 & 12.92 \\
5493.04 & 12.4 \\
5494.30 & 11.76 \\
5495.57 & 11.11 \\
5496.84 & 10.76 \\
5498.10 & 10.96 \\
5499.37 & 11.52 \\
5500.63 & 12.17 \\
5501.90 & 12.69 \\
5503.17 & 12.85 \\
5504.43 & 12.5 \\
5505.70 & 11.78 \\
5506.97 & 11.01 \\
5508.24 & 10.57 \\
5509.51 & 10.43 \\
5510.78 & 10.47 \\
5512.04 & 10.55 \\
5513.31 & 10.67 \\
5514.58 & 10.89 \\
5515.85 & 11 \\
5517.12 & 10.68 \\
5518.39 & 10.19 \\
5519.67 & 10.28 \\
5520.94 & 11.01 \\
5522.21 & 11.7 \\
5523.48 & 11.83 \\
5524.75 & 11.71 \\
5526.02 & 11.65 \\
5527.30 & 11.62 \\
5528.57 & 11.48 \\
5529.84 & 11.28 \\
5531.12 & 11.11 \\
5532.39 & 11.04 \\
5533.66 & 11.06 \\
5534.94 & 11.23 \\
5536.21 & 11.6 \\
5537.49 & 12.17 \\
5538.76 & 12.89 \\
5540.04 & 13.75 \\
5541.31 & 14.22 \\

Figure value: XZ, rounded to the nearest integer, 56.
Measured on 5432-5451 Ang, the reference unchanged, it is 53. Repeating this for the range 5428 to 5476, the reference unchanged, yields 30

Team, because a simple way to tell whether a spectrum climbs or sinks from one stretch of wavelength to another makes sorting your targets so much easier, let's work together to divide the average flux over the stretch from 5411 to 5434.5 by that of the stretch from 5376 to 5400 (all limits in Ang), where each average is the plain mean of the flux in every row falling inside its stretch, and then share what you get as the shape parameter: 1.01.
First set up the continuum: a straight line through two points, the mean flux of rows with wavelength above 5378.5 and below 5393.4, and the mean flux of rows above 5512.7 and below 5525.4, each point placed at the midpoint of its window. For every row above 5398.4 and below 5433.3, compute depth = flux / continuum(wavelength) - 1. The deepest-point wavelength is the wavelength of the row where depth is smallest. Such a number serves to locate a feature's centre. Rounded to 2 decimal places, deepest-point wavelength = 5403.97 Ang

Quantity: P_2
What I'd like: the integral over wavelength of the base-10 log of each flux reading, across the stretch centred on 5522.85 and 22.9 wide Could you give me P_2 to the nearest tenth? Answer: 23.9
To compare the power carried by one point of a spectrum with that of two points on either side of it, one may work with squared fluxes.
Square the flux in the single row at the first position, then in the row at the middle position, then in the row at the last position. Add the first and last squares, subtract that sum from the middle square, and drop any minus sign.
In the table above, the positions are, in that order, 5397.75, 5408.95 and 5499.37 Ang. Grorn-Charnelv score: 111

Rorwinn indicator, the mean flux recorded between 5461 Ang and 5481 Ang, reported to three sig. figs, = 11.0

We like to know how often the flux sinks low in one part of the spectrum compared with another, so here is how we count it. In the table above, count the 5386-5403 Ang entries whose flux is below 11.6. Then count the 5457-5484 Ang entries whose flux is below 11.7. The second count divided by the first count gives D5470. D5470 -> 3.00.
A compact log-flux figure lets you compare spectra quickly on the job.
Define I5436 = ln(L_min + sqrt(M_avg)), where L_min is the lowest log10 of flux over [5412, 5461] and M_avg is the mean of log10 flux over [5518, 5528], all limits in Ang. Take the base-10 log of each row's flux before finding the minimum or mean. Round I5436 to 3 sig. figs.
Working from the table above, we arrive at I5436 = 0.629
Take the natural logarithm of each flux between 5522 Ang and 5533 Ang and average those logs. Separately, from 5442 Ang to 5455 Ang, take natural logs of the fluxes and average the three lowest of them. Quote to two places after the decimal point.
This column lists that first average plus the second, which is 4.49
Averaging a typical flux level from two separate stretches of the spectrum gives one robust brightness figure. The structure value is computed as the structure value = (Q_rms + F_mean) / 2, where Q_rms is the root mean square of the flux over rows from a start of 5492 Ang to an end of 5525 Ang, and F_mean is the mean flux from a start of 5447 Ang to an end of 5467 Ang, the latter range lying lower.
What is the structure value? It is 10.5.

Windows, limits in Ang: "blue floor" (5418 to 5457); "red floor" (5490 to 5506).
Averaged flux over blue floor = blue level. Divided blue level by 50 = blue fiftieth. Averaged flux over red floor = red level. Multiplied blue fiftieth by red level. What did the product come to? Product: 2.60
